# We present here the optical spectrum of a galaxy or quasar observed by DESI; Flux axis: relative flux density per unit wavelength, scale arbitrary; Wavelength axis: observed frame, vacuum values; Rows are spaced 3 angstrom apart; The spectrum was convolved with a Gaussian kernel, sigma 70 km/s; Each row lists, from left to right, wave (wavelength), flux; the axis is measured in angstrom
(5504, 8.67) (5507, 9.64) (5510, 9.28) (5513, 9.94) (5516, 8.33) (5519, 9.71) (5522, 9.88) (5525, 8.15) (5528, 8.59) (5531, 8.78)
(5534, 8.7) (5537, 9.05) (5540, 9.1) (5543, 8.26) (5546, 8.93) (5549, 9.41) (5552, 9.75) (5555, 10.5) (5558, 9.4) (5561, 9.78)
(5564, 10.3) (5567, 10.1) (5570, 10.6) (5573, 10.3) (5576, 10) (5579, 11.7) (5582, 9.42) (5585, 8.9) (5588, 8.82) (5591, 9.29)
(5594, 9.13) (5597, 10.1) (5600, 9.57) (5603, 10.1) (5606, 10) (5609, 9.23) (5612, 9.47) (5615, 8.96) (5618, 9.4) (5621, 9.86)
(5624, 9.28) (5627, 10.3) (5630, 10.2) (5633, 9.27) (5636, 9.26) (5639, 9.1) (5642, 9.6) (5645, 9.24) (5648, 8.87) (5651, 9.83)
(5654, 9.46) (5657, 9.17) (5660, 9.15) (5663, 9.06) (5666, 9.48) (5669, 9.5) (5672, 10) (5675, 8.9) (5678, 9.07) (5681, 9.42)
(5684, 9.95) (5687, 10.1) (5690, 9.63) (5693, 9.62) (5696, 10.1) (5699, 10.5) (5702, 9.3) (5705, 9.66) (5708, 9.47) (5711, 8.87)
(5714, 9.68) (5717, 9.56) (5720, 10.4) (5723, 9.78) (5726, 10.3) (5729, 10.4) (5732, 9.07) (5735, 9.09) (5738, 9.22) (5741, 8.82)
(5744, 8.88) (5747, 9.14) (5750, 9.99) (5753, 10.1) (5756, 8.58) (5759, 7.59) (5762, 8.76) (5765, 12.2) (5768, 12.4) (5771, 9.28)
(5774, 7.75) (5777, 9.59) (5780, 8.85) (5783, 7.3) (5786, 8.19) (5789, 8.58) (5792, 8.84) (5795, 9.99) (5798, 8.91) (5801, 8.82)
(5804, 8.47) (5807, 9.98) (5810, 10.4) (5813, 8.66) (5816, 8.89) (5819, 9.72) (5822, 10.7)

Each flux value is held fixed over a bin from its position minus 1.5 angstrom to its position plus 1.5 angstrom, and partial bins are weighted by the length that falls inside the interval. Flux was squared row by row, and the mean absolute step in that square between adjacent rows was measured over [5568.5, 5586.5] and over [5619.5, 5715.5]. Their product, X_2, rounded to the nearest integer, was 178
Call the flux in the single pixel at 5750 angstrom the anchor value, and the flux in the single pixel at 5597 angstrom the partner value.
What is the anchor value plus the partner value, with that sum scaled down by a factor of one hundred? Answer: 0.2009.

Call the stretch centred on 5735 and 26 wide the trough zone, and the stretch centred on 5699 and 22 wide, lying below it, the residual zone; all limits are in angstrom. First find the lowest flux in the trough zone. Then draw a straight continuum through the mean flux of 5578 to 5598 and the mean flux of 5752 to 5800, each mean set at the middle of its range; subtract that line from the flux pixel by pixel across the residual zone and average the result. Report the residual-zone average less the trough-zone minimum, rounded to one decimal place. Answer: -8.4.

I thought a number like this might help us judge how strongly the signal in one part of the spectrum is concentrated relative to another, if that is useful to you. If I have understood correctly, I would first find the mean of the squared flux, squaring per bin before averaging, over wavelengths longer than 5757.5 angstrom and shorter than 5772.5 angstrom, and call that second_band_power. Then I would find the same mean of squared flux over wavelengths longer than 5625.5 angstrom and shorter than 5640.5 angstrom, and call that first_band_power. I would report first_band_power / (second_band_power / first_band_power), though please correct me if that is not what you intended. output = 83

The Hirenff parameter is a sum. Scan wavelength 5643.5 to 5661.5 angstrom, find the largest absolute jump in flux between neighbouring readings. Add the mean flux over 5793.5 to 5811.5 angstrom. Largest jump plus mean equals 10.4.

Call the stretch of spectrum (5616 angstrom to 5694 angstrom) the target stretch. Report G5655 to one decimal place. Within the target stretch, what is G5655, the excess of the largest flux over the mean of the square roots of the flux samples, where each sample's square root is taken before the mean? 7.2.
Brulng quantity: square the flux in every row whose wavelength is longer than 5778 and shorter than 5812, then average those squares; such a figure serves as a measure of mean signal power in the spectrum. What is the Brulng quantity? 81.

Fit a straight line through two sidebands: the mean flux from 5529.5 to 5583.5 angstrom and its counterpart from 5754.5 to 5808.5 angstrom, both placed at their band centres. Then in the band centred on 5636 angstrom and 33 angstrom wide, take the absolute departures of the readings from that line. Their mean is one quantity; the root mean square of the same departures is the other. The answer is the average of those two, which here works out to 0.41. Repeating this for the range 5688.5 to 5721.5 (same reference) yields 0.54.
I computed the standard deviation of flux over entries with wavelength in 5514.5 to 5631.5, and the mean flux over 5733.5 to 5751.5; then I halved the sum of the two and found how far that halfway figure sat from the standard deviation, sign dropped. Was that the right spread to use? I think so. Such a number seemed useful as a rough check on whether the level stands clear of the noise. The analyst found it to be 4.23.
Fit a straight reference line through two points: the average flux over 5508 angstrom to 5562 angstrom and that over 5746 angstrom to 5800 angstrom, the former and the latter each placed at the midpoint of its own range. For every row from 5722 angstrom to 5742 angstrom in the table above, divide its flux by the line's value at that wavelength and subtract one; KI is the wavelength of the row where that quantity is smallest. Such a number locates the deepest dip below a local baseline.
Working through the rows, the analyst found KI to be 5741 angstrom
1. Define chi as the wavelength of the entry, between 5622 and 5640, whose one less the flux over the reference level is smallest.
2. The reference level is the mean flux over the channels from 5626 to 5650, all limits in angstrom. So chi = 5627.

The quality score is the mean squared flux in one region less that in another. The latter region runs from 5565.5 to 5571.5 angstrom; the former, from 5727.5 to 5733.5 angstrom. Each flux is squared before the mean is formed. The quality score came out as -12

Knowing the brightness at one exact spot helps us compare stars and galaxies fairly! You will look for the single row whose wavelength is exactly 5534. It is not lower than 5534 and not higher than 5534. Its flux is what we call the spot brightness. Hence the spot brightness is 8.7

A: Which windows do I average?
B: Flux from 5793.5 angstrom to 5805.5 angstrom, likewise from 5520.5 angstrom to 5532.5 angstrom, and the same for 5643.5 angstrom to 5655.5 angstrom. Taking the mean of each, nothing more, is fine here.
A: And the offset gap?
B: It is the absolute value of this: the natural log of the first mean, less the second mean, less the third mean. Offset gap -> 16.00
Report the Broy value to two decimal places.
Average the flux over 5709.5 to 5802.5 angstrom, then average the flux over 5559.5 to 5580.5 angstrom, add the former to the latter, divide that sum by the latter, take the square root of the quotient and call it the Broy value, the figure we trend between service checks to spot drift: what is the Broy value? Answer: 1.38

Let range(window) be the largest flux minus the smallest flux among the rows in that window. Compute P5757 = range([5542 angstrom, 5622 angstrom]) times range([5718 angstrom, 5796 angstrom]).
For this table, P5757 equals 18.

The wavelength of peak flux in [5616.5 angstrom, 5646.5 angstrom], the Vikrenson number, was 5627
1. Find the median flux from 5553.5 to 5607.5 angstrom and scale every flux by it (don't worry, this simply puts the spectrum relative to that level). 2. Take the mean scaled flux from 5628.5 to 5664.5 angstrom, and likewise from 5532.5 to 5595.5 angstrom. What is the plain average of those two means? 0.947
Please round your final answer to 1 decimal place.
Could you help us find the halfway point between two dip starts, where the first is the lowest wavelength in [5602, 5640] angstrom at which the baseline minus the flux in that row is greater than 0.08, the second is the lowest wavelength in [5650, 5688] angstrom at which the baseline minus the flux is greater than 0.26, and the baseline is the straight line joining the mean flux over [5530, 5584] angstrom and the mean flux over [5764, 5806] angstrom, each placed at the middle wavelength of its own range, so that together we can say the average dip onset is 5633.0 angstrom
